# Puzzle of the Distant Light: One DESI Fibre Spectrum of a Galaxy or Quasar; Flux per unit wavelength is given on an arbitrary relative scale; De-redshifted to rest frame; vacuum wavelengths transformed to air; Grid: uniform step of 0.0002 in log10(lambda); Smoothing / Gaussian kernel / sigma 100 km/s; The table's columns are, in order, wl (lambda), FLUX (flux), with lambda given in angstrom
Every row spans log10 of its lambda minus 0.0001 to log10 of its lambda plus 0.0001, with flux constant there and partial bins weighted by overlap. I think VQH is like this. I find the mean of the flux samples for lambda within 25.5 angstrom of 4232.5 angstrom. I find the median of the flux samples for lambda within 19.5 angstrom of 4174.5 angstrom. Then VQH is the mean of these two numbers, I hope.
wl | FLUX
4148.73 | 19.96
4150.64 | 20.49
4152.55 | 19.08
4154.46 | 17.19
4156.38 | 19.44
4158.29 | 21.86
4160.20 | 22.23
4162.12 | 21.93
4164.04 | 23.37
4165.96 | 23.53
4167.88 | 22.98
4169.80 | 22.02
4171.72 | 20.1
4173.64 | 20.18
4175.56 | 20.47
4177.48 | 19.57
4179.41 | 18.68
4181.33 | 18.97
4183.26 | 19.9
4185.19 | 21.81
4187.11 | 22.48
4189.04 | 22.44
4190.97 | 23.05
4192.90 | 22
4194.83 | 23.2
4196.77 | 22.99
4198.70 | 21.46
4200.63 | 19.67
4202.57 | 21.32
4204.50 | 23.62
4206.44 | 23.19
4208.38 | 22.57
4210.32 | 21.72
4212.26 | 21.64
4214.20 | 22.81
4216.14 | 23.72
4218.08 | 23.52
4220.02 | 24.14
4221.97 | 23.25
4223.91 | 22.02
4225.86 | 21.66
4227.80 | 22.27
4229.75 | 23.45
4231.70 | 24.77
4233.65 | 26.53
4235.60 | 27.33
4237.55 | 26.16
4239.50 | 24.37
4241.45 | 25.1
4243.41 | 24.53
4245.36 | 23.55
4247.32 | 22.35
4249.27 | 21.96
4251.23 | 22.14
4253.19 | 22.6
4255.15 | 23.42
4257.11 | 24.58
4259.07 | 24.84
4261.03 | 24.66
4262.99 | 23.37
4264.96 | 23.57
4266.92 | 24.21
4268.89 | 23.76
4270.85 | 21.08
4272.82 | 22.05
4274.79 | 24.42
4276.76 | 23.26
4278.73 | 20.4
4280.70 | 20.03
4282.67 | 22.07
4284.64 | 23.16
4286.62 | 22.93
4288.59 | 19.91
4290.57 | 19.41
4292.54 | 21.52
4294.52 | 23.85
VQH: 22.7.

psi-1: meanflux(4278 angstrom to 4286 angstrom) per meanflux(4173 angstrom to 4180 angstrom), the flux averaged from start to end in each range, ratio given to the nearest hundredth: 1.09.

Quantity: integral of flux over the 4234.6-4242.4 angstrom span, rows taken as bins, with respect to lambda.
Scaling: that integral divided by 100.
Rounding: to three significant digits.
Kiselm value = 2.01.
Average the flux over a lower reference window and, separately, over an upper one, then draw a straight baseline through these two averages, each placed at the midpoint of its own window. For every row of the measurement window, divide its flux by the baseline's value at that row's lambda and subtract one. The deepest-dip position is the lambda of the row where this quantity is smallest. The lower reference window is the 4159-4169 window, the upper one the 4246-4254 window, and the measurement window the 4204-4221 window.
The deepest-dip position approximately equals 4212.26 angstrom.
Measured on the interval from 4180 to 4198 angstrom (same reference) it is 4181.33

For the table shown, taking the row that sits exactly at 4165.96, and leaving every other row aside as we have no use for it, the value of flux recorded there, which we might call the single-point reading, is 23.53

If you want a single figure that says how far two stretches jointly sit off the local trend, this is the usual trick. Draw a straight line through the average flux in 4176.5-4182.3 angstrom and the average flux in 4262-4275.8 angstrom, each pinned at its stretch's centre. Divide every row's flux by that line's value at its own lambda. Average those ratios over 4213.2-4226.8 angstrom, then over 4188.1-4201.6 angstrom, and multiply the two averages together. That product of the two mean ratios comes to 1.23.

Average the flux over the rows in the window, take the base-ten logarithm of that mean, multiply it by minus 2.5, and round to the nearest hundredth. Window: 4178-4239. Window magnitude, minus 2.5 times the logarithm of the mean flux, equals -3.39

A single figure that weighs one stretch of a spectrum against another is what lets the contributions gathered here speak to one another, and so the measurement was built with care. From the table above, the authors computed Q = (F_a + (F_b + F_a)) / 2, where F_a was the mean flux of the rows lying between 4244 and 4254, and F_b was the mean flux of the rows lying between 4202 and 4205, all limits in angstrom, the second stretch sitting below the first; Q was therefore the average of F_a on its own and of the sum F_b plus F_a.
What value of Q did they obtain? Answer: 33.8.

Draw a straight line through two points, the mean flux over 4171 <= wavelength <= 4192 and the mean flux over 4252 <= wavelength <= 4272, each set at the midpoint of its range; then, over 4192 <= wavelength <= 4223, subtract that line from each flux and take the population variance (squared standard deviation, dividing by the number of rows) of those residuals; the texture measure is 1.1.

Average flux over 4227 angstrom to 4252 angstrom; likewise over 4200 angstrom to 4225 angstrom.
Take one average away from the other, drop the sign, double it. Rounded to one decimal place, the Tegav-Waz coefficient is 3.3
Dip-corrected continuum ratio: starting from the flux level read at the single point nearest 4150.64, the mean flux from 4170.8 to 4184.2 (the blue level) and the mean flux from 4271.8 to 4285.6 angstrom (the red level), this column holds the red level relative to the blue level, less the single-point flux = -19.4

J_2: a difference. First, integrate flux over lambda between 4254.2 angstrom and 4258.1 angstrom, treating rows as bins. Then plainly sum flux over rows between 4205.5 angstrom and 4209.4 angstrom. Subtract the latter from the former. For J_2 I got 48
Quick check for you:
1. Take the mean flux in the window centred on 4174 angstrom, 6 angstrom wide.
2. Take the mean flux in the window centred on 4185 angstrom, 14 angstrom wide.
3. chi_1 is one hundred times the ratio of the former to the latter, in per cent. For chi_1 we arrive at 96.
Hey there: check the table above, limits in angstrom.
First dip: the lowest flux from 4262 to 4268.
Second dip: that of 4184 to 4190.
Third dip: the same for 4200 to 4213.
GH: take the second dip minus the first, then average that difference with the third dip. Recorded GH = 9.1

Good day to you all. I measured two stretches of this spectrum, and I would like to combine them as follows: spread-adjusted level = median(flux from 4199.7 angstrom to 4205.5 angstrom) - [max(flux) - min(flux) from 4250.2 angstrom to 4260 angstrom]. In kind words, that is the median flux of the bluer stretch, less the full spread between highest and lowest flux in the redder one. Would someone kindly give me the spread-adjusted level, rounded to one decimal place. 18.6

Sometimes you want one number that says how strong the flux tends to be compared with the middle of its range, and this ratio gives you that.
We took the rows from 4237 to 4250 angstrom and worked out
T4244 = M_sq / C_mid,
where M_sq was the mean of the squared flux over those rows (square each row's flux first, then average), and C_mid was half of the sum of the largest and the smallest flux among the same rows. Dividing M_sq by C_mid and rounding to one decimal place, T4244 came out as 24.0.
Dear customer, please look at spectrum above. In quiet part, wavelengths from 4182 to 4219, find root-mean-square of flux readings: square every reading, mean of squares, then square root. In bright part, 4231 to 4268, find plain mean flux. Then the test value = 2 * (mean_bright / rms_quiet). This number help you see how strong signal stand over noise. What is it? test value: 2.17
